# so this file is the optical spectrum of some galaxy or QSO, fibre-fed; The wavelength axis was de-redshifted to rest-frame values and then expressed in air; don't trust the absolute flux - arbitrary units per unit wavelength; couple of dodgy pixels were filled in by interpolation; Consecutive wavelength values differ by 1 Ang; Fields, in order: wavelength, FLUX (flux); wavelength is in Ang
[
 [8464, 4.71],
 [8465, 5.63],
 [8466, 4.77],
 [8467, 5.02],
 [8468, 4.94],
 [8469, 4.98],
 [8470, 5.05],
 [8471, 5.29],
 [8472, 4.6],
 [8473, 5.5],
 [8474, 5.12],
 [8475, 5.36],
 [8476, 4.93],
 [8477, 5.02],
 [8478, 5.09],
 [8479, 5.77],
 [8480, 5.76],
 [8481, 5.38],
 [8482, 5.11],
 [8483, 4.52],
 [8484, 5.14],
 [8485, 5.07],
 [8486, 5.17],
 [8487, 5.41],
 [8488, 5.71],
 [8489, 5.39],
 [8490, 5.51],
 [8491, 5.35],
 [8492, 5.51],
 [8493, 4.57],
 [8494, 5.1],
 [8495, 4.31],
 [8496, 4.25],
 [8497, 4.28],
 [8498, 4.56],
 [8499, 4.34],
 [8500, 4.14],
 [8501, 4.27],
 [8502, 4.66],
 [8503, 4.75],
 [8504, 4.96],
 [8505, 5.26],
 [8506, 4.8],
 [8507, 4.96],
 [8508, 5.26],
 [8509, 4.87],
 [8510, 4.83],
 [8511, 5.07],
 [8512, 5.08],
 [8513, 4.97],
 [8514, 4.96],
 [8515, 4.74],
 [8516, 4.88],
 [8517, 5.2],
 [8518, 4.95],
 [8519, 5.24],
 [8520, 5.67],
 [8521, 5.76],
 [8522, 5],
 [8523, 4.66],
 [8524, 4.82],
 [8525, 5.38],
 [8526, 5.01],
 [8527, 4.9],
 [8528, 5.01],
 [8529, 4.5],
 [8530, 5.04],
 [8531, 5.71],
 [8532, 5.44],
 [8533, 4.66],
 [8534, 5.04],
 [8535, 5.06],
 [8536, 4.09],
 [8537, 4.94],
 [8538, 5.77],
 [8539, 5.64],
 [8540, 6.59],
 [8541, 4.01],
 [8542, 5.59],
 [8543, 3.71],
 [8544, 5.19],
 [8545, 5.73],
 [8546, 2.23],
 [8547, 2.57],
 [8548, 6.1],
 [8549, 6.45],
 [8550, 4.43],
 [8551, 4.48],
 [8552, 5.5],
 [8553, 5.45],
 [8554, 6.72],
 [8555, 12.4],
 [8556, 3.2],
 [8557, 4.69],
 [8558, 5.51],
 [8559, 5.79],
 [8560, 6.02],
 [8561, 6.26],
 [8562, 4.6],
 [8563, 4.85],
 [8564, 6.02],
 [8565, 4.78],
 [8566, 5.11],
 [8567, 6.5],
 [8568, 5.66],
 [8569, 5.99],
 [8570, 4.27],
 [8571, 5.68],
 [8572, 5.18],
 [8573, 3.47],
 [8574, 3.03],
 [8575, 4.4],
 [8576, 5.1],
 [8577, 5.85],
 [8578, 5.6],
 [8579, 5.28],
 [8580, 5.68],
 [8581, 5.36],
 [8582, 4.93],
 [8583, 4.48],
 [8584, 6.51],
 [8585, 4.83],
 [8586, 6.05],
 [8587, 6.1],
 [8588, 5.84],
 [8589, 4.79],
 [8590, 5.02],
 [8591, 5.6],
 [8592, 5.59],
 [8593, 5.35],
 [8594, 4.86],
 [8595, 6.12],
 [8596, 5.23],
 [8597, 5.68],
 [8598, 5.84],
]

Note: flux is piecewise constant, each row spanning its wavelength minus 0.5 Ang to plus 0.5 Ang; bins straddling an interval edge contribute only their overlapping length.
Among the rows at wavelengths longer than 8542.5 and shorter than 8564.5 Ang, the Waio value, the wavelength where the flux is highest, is 8555 Ang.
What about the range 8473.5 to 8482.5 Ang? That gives 8479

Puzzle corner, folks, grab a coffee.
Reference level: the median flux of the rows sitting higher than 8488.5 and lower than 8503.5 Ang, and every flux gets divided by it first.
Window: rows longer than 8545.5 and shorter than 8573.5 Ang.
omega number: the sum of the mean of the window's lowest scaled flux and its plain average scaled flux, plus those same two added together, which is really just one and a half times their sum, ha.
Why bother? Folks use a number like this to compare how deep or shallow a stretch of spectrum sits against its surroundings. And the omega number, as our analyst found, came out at 2.49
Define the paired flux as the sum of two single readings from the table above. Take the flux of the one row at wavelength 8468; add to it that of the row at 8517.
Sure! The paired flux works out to 10.1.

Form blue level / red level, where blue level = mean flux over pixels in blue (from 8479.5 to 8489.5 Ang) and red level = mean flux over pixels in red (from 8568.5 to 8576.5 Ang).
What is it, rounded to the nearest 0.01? 1.13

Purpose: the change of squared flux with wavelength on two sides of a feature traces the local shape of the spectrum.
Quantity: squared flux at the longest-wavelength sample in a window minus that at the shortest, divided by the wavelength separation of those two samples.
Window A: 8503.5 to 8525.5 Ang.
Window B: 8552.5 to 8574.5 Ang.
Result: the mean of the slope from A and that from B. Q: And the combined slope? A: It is -0.39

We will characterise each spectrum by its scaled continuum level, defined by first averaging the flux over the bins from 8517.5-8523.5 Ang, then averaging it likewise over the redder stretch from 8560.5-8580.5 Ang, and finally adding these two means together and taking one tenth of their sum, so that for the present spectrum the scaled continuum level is 1.04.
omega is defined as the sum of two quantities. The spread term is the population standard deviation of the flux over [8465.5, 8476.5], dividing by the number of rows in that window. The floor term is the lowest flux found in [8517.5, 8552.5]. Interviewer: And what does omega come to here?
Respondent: 2.5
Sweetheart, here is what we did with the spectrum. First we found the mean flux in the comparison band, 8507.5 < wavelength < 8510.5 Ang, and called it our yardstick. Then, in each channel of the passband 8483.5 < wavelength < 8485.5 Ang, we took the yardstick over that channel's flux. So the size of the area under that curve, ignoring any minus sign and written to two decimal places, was 1.95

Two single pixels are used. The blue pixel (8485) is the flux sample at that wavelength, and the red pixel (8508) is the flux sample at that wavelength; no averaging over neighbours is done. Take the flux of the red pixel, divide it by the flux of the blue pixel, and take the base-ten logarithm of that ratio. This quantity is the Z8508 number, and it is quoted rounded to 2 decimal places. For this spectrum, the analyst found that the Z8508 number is 0.02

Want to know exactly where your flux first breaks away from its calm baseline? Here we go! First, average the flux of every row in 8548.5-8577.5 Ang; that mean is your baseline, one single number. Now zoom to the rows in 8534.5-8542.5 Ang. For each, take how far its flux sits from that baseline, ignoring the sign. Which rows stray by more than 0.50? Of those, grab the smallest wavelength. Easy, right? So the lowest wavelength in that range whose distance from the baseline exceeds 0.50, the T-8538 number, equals 8536 Ang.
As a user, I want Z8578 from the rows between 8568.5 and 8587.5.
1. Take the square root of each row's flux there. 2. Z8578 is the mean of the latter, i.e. 2.26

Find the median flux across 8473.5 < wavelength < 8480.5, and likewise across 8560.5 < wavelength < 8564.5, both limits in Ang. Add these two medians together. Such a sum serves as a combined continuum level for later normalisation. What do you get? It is 10.6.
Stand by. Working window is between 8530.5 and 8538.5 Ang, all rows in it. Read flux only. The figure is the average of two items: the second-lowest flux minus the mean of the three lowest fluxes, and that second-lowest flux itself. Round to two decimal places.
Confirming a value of 2.38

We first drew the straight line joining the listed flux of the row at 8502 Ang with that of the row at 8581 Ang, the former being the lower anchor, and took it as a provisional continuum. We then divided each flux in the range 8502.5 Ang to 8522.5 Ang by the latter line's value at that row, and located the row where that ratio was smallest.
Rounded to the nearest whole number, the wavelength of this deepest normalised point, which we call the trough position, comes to 8515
